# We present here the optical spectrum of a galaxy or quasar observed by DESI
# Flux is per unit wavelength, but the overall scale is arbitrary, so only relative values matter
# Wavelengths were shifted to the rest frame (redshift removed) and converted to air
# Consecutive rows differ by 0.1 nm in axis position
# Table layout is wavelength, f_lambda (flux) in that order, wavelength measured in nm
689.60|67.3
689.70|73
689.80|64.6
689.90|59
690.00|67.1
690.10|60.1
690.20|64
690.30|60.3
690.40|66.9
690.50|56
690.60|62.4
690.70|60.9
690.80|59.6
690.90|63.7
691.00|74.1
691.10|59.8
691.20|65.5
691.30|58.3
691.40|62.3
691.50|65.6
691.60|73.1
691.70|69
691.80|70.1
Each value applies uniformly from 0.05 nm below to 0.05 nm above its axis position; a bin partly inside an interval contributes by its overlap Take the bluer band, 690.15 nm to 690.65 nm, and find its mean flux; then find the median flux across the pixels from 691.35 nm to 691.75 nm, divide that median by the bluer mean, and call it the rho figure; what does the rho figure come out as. 1.09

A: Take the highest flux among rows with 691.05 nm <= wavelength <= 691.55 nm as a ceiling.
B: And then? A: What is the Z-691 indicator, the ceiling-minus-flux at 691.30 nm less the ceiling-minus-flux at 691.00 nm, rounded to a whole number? 16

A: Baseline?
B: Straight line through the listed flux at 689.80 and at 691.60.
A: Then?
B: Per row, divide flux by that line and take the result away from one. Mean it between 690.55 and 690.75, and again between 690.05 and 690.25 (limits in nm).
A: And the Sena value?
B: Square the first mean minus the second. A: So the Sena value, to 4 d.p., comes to 0.0014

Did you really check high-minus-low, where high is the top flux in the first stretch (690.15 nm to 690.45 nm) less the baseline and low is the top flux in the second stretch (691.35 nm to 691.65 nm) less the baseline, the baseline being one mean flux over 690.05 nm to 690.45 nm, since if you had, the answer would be -6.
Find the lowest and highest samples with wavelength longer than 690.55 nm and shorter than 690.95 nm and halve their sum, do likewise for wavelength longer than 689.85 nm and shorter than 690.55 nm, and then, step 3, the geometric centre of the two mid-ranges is 61.6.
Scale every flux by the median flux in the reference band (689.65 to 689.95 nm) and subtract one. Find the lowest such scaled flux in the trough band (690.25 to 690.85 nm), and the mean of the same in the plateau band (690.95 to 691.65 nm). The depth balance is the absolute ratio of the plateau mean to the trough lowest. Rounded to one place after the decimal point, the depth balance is 0.1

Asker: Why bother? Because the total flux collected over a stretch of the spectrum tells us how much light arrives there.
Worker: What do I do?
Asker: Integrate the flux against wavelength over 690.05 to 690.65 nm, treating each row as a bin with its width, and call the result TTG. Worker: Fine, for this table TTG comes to 37.0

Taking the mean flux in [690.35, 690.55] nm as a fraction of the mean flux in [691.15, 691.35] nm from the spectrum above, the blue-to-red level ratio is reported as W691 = 0.99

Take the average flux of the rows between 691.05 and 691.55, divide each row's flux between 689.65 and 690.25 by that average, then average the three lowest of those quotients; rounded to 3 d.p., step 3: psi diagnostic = 0.980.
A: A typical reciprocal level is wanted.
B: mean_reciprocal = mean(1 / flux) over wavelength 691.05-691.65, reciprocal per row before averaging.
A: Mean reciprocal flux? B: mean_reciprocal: 0.0157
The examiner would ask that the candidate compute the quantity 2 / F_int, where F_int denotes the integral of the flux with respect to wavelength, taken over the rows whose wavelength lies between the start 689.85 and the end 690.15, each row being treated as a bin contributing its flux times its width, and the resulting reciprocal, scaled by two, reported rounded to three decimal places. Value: 0.107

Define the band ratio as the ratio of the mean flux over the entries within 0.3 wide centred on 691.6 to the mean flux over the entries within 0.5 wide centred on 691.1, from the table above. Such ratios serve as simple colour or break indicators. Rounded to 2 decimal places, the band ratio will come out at 1.08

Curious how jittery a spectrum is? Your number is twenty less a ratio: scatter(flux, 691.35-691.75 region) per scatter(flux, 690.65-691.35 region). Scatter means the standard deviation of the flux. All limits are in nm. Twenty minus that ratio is 19.2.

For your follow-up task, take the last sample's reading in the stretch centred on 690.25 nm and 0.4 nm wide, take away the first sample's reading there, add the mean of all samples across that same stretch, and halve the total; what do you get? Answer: 35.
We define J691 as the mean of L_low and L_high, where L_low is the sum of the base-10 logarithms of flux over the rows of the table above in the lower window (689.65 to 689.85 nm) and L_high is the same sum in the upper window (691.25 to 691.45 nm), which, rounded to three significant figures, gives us 3.62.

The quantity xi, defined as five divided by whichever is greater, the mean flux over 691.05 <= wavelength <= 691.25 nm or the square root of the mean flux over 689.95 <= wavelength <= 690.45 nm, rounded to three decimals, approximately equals 0.080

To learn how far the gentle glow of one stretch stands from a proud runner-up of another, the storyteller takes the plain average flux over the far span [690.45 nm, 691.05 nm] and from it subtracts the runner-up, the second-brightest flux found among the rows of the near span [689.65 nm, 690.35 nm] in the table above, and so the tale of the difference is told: -4.3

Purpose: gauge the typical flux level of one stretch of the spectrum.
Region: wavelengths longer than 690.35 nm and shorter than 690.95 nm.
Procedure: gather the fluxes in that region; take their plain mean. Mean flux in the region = 61.6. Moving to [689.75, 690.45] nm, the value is 63.1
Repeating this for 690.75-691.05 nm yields 65.8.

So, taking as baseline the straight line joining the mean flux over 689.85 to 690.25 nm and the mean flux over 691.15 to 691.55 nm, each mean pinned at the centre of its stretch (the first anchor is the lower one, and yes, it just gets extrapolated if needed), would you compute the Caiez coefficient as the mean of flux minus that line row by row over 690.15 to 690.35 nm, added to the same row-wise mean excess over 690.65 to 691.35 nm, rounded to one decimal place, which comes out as -0.2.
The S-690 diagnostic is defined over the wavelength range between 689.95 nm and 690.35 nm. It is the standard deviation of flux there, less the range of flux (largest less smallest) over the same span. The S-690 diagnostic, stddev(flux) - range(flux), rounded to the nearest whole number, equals -4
